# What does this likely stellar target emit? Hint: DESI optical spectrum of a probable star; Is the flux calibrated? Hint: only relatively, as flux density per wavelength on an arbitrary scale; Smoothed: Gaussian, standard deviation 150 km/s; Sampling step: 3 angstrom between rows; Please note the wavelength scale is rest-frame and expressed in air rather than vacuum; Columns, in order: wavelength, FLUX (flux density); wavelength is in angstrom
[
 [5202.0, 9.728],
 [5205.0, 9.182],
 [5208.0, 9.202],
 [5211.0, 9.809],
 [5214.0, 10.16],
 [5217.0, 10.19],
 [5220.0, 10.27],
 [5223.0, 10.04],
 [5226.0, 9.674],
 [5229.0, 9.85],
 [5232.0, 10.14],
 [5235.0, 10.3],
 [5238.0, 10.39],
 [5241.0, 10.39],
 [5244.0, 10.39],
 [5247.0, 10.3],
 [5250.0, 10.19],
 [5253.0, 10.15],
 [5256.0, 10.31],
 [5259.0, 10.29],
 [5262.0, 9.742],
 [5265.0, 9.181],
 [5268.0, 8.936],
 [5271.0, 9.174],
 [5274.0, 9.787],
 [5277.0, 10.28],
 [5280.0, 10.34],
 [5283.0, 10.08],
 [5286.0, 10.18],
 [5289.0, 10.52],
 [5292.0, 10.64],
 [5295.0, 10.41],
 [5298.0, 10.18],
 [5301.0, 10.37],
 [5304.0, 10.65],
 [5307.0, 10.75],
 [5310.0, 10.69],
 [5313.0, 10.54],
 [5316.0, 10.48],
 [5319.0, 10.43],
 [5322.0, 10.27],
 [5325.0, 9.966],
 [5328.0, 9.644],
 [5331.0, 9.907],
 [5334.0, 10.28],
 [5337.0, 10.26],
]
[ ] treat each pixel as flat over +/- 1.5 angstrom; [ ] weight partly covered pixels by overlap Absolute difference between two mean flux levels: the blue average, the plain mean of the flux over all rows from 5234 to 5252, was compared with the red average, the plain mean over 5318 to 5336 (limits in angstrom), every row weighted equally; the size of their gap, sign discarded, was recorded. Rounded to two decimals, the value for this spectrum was 0.24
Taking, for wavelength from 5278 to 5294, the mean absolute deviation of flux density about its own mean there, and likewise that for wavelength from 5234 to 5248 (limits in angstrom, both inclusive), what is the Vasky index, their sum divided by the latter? 5.2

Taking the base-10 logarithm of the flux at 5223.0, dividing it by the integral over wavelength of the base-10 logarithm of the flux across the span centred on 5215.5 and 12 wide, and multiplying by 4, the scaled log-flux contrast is 0.3324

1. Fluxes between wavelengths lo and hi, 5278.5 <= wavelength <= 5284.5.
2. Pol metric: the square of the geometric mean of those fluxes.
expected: 104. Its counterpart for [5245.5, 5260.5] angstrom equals 105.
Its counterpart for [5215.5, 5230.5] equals 100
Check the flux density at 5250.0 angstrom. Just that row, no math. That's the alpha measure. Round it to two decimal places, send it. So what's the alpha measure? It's 10.19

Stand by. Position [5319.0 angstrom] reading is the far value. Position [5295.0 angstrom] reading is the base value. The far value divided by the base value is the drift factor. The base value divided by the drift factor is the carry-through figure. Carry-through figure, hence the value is 10.4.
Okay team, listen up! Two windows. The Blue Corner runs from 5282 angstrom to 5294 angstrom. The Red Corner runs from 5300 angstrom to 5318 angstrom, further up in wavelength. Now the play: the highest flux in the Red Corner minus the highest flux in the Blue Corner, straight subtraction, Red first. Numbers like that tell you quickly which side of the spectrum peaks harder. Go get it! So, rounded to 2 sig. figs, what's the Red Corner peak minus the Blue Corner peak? 0.11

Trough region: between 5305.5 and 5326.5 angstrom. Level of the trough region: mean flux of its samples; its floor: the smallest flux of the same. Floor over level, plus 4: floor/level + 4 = 4.95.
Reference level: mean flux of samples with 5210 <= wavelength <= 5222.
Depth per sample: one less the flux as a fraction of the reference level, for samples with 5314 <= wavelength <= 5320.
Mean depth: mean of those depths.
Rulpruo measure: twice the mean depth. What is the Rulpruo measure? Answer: -0.069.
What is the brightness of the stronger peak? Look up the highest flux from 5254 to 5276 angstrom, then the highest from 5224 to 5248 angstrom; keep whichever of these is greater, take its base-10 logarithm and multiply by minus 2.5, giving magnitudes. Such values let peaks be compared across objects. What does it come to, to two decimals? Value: -2.54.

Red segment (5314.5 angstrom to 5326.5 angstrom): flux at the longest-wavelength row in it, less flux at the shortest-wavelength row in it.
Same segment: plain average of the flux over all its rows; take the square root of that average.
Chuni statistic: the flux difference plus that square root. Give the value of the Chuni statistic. 2.7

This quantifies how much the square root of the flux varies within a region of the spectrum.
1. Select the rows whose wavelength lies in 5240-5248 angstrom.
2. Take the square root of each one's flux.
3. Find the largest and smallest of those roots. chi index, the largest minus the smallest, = 0.014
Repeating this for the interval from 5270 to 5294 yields 0.233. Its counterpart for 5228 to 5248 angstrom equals 0.085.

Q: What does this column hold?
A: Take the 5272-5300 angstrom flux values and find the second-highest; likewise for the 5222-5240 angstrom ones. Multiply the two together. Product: 108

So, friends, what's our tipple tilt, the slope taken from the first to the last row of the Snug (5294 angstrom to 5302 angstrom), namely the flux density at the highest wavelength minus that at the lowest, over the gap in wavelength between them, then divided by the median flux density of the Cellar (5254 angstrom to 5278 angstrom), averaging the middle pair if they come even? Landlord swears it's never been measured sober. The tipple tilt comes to -0.001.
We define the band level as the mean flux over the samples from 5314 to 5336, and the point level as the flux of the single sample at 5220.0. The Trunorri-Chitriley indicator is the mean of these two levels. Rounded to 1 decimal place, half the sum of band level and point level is 10.2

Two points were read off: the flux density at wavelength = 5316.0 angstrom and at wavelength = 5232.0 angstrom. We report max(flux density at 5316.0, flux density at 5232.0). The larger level 10.5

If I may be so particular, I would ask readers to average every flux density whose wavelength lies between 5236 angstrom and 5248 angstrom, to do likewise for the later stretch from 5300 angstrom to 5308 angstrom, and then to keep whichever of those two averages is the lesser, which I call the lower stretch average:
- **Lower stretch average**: 10.4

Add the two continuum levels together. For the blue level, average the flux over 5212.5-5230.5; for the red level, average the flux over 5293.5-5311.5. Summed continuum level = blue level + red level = 20.5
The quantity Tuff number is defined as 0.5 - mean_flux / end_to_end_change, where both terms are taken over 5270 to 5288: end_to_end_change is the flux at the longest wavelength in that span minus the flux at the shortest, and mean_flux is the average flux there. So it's -9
